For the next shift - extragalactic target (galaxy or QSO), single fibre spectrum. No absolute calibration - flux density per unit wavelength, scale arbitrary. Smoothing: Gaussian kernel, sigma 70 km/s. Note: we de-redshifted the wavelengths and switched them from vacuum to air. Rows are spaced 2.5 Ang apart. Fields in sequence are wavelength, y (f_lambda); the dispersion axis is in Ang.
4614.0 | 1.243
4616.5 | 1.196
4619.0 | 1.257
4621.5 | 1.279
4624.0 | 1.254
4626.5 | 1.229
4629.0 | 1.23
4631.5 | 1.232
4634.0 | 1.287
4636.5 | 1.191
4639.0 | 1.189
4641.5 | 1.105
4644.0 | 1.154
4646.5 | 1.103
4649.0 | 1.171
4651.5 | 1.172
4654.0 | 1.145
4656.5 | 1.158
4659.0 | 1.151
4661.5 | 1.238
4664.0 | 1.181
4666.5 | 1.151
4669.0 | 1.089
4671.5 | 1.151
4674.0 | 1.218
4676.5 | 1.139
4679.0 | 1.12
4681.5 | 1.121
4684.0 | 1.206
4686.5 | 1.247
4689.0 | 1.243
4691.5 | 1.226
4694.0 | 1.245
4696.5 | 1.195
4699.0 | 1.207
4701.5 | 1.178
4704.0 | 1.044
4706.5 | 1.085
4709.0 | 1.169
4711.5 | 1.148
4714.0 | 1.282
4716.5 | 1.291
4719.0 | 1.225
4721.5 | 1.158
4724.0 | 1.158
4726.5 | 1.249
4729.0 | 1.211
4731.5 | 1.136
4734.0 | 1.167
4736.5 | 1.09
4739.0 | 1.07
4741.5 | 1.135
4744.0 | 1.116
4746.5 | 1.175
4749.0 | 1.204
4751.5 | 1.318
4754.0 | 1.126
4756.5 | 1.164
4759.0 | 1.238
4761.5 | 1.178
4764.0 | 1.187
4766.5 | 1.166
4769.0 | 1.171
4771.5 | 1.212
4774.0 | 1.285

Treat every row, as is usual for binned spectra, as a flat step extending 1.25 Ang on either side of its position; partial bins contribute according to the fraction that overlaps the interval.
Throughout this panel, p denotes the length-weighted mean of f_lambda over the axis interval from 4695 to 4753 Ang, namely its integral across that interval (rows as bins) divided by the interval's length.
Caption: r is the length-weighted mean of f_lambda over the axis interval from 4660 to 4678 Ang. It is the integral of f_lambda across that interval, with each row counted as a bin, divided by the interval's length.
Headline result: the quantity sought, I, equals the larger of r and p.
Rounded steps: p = 1.17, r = 1.17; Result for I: 1.17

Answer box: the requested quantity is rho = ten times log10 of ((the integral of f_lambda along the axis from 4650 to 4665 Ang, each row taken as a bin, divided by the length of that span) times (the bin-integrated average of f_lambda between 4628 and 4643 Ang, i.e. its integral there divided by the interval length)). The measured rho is 1.50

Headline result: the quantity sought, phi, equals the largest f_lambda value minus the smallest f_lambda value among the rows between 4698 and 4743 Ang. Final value 0.25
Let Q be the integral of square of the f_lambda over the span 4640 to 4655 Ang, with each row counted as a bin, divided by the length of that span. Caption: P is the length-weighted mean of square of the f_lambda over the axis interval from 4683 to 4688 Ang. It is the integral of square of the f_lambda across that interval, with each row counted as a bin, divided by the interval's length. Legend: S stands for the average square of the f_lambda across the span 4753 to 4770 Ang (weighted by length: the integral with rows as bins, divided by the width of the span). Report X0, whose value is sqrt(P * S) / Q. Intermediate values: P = 1.51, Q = 1.31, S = 1.39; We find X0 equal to 1.11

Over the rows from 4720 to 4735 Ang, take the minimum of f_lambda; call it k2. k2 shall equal 1.136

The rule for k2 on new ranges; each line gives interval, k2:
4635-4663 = 1.103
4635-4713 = 1.044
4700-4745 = 1.044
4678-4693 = 1.12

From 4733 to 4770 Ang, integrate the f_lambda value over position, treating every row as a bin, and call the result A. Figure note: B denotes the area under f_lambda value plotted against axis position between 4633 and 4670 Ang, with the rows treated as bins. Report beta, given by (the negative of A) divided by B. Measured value -1.00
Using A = 43.2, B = 43.1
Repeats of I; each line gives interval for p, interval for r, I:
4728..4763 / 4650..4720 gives 1.18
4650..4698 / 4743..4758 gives 1.19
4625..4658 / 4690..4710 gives 1.18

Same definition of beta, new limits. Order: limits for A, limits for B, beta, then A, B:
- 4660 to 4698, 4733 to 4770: -1.04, 45.0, 43.2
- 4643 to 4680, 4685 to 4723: -0.94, 42.8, 45.4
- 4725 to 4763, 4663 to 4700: -1.02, 44.5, 43.8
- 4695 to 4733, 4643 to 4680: -1.05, 44.9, 42.8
